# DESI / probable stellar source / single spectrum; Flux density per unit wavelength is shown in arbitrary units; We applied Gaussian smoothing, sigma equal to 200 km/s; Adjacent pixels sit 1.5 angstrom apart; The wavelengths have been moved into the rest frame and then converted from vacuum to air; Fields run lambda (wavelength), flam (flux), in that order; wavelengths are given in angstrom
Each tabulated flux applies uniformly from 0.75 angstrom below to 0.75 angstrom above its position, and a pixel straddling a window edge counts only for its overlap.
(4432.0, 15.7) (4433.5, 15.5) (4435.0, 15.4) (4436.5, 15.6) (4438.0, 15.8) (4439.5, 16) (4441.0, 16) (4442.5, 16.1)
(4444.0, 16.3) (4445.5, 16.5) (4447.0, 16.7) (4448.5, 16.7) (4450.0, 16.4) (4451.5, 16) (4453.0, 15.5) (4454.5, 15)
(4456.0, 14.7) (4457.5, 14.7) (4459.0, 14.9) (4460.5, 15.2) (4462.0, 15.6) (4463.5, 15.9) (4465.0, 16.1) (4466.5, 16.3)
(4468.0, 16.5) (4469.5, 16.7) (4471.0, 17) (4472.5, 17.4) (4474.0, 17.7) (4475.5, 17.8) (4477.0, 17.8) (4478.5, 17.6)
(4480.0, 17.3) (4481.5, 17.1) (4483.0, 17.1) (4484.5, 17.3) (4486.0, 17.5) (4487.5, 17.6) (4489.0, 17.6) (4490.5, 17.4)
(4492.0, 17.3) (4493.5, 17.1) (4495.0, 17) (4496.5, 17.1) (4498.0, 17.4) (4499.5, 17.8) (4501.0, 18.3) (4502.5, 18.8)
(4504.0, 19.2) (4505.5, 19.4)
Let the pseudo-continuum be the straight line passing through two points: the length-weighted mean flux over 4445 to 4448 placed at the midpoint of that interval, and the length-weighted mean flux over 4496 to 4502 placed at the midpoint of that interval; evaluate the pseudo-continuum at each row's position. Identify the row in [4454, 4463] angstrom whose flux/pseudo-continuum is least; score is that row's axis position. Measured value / 4457.5 angstrom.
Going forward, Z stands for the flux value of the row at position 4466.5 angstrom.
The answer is 16.3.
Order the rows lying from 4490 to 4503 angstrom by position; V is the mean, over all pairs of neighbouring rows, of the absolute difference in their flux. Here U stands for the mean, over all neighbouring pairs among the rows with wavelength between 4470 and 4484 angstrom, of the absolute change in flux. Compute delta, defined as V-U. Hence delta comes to 0.09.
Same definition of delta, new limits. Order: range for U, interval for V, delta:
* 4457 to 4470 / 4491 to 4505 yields 0.06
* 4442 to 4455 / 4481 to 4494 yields -0.16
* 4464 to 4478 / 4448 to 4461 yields 0.10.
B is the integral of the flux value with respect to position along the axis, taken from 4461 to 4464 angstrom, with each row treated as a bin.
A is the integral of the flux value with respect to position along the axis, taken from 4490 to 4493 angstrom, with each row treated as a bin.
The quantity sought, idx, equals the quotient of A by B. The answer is 1.10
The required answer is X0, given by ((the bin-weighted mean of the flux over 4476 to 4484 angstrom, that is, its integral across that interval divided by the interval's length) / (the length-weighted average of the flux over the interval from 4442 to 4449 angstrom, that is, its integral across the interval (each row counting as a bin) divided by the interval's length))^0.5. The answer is 1.03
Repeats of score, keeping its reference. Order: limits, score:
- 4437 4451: 4438.0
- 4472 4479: 4472.5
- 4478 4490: 4483.0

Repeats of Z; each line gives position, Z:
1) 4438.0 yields 15.8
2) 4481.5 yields 17.1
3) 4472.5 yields 17.4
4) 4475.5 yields 17.8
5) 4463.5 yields 15.9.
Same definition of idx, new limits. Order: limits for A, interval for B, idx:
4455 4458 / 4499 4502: 0.81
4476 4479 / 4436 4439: 1.13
